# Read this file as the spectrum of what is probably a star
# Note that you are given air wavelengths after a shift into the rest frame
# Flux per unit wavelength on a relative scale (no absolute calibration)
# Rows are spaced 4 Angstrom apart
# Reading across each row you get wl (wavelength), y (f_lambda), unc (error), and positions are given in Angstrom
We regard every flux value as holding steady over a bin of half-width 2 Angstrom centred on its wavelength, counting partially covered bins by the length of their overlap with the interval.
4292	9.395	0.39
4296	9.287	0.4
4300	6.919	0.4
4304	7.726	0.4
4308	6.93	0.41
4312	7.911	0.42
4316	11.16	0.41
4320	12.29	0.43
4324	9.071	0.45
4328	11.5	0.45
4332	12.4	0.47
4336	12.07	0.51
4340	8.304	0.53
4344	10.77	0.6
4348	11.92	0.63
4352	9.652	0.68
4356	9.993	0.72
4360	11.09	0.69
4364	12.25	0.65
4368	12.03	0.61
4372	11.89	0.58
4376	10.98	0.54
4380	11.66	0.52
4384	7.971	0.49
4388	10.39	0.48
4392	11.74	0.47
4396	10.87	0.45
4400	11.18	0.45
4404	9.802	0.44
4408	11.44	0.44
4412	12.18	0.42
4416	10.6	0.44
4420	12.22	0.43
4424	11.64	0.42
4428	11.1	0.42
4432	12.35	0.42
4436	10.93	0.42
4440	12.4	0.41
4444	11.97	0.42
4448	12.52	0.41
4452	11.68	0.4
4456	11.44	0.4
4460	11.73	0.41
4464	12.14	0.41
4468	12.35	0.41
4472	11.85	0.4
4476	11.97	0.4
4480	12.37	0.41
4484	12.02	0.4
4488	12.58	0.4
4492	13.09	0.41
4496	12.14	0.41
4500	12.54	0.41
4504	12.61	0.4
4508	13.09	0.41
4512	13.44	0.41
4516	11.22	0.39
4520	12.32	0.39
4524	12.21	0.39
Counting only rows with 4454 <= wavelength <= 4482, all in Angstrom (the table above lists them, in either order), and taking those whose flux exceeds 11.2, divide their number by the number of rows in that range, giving 1.00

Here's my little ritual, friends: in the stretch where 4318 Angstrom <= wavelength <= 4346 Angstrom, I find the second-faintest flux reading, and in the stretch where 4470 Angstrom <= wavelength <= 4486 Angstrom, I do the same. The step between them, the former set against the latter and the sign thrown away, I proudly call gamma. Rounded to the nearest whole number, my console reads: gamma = 3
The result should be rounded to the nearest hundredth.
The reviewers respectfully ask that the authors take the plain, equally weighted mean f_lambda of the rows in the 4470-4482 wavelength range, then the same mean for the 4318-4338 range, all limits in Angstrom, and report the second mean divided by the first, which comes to 0.95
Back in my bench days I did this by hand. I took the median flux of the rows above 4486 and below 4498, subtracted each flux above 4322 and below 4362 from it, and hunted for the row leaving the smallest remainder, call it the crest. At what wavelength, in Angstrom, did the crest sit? 4332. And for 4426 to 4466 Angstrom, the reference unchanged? 4448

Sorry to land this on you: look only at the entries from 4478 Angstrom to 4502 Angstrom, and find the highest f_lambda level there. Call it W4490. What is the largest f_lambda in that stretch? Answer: 13.09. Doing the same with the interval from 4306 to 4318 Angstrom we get 11.16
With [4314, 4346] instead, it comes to 12.4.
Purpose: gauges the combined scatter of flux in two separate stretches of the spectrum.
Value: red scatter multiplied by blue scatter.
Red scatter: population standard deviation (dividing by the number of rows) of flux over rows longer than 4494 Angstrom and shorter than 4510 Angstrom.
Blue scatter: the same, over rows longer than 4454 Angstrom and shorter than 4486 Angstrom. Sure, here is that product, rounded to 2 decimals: 0.10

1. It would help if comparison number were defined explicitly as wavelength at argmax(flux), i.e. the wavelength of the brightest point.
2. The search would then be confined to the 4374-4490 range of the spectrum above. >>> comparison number 4488 Angstrom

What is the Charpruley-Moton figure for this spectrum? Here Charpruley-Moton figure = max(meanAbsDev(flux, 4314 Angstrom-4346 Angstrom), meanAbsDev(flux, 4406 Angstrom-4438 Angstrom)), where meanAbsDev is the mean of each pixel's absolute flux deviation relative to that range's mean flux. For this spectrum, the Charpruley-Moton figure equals 1.17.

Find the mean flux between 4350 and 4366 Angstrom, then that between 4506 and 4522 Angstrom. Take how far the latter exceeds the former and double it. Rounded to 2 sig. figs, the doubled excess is 3.5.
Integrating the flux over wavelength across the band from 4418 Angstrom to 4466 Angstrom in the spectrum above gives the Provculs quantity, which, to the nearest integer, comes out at 568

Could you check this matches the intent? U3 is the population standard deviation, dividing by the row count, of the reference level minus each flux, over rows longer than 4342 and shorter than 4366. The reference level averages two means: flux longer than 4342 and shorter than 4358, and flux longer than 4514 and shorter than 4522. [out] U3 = 0.94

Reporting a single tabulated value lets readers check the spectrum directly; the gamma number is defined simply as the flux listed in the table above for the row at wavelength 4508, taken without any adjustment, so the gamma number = 13.09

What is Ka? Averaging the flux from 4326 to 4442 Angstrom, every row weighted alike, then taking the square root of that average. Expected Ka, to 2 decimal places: 3.34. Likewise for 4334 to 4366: 3.28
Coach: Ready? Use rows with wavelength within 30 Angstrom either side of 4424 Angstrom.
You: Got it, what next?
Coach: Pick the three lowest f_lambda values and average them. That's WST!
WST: 10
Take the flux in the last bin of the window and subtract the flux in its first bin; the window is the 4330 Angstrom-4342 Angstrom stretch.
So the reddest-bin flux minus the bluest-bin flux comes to -4.1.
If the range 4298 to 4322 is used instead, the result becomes 5.4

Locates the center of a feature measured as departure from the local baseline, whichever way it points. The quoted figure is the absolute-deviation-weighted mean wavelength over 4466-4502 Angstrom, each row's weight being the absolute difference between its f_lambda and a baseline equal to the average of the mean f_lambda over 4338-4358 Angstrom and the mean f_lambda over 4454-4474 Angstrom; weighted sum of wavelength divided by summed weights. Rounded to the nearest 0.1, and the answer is 4485.4 Angstrom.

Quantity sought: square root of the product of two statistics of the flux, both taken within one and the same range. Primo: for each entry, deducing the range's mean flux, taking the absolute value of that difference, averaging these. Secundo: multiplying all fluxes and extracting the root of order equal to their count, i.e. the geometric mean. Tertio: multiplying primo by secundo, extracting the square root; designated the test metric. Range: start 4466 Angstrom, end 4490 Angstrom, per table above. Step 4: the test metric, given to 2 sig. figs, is 1.7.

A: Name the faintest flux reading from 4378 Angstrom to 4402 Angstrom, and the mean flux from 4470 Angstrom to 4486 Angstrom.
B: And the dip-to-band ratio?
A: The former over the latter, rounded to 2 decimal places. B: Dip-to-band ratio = 0.66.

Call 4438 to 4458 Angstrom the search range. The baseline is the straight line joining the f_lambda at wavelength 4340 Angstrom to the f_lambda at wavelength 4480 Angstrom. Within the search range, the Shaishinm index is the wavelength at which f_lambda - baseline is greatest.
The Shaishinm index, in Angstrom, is 4440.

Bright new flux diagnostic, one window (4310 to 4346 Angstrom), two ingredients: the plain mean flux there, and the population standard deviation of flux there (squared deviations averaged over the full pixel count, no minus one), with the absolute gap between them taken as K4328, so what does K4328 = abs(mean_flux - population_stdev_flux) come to 9.0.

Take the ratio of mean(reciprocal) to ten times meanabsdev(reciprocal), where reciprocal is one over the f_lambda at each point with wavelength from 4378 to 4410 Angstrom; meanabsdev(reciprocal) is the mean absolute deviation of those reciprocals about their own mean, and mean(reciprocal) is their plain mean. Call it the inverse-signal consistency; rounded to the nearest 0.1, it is 1.0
